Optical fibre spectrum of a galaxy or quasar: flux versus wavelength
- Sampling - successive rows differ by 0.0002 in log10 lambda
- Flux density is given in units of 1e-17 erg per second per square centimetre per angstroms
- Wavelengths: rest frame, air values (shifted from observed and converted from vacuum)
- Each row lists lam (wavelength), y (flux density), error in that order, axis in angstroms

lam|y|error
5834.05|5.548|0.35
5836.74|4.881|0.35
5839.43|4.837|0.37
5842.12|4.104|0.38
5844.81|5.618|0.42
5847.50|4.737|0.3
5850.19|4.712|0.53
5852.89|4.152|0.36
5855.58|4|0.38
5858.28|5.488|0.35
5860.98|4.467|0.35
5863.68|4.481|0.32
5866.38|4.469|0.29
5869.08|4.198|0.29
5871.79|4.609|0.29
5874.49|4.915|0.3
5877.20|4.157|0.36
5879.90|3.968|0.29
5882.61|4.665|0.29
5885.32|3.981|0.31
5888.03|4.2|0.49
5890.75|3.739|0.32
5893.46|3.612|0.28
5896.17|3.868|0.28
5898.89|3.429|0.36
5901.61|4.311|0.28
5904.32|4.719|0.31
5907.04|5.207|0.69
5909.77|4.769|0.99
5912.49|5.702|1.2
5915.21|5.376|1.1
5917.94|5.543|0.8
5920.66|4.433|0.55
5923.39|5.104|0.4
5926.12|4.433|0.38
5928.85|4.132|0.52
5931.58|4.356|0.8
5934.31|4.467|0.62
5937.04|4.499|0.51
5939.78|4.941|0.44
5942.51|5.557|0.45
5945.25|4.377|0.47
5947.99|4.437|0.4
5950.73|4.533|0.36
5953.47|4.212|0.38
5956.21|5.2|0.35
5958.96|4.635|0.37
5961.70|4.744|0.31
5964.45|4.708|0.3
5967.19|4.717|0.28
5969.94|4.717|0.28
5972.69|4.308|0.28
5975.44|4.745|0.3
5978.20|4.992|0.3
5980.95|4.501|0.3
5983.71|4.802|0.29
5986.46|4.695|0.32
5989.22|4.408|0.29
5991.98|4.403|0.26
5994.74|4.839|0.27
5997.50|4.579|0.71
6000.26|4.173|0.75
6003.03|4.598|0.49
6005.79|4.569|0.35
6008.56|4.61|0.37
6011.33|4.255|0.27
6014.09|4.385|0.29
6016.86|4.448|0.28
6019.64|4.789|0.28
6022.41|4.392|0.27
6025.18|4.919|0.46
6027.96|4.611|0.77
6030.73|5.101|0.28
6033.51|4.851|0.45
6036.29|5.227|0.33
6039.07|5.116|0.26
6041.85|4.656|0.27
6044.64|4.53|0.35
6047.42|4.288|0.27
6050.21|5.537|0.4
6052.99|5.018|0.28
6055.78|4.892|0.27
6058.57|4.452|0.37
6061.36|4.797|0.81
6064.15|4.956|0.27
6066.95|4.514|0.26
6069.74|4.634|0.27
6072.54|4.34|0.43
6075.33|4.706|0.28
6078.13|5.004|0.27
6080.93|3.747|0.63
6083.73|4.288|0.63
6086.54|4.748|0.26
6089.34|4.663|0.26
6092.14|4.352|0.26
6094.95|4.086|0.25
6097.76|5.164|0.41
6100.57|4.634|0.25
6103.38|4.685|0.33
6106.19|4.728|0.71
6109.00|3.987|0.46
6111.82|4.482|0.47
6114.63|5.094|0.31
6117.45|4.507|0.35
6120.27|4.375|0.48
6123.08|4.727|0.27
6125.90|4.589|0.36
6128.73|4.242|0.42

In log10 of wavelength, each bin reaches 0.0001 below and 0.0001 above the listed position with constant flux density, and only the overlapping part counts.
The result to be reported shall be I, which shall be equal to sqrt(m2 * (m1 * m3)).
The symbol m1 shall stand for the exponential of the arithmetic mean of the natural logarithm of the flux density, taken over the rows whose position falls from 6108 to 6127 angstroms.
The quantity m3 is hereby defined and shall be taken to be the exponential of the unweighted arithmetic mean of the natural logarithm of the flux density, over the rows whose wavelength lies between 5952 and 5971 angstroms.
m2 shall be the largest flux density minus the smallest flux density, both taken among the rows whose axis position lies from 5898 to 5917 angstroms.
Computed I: 6.95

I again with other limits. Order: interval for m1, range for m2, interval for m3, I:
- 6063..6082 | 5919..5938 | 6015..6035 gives 4.57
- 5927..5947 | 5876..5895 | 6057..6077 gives 4.73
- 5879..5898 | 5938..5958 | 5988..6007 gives 4.92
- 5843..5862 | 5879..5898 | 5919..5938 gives 4.71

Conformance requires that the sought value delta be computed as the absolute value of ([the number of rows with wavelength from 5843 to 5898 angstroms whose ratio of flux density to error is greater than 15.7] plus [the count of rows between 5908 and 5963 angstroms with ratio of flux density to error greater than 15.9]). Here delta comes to 4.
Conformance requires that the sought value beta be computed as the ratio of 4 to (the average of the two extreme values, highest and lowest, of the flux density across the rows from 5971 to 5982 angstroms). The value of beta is 0.860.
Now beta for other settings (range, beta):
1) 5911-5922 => 0.789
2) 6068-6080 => 0.856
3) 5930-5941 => 0.860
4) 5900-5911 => 0.841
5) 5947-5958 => 0.850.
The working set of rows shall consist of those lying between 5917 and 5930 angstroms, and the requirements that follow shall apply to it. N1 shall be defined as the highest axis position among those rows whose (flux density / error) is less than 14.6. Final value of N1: 5928.85 angstroms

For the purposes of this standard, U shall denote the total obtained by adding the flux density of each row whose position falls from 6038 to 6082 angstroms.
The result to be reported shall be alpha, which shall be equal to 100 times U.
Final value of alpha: 7519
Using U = 75.2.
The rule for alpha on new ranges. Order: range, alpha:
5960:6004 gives 7393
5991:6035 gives 7352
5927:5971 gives 7423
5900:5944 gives 7755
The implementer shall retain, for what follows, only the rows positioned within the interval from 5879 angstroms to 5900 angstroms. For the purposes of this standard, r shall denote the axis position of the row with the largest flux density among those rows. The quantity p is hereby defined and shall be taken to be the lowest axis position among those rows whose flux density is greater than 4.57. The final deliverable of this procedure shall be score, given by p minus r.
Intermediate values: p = 5882.61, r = 5882.61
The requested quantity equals 0.0 angstroms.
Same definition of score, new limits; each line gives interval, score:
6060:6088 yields -16.8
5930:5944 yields -2.7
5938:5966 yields -2.7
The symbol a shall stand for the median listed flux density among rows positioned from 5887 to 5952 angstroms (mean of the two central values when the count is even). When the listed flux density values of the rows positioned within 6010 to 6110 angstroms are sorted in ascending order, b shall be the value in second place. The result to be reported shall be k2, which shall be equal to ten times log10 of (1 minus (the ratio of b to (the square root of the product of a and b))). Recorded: -12.7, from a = 4.45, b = 3.987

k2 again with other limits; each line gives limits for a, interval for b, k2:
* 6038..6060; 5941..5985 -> -13.0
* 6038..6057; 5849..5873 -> -11.0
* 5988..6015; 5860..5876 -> -26.2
